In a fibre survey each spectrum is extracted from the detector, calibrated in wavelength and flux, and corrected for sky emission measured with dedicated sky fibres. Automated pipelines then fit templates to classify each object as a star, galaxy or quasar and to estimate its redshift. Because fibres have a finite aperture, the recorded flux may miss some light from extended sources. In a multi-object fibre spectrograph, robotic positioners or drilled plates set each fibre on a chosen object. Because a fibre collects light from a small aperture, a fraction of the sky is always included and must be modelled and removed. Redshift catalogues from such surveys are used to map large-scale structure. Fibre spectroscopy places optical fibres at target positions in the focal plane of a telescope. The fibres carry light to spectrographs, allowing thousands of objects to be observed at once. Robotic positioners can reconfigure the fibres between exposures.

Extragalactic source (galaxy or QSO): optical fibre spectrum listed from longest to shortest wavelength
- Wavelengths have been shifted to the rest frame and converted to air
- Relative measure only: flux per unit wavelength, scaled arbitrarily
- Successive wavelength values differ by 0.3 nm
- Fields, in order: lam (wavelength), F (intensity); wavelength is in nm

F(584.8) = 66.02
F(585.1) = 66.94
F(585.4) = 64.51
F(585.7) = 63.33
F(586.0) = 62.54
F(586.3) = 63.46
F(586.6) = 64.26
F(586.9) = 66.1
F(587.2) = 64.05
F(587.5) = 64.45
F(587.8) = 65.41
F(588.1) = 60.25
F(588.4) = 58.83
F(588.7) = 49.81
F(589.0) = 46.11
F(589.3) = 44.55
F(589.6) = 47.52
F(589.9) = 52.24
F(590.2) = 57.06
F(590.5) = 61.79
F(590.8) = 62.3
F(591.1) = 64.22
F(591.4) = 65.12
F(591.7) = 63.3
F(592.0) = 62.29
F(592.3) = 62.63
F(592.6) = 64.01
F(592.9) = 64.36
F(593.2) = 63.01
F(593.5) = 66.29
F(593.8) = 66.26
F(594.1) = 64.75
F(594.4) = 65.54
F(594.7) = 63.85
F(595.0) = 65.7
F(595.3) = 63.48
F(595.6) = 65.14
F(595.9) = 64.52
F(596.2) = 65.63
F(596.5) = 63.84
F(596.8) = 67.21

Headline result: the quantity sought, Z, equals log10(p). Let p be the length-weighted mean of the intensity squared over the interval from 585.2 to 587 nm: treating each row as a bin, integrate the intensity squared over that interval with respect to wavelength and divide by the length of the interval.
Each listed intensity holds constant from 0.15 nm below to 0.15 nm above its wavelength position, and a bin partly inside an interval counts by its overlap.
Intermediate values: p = 4105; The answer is 3.61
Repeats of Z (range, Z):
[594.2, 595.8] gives 3.62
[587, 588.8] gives 3.57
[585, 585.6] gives 3.63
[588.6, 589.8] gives 3.35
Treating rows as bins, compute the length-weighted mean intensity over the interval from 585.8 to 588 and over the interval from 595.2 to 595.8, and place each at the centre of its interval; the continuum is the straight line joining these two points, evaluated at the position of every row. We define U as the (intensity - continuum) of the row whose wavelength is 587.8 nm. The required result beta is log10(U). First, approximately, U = 1.2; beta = 0.07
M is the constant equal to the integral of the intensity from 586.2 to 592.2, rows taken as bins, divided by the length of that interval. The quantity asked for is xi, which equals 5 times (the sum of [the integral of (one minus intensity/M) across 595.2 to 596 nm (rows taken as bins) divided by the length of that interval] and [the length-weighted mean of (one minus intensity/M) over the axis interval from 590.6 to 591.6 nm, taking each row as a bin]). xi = -0.83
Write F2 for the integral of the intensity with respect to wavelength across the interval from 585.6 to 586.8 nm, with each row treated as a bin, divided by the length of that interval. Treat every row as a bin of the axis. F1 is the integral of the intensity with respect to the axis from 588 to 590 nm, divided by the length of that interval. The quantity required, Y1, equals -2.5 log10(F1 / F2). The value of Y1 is 0.24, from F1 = 51.1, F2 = 63.5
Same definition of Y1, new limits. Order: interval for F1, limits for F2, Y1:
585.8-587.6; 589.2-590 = -0.31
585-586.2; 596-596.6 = 0.01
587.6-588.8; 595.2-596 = 0.09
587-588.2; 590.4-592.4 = -0.01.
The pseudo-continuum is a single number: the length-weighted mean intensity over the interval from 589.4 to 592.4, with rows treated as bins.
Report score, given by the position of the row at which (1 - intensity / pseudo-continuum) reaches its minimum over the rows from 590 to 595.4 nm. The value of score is 593.5 nm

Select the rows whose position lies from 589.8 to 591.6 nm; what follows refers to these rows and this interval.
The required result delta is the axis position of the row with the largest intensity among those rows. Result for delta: 591.4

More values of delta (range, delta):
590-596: 593.5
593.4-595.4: 593.5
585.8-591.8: 586.9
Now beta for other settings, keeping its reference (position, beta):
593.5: 0.29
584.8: 0.27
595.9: -0.94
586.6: -1.24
